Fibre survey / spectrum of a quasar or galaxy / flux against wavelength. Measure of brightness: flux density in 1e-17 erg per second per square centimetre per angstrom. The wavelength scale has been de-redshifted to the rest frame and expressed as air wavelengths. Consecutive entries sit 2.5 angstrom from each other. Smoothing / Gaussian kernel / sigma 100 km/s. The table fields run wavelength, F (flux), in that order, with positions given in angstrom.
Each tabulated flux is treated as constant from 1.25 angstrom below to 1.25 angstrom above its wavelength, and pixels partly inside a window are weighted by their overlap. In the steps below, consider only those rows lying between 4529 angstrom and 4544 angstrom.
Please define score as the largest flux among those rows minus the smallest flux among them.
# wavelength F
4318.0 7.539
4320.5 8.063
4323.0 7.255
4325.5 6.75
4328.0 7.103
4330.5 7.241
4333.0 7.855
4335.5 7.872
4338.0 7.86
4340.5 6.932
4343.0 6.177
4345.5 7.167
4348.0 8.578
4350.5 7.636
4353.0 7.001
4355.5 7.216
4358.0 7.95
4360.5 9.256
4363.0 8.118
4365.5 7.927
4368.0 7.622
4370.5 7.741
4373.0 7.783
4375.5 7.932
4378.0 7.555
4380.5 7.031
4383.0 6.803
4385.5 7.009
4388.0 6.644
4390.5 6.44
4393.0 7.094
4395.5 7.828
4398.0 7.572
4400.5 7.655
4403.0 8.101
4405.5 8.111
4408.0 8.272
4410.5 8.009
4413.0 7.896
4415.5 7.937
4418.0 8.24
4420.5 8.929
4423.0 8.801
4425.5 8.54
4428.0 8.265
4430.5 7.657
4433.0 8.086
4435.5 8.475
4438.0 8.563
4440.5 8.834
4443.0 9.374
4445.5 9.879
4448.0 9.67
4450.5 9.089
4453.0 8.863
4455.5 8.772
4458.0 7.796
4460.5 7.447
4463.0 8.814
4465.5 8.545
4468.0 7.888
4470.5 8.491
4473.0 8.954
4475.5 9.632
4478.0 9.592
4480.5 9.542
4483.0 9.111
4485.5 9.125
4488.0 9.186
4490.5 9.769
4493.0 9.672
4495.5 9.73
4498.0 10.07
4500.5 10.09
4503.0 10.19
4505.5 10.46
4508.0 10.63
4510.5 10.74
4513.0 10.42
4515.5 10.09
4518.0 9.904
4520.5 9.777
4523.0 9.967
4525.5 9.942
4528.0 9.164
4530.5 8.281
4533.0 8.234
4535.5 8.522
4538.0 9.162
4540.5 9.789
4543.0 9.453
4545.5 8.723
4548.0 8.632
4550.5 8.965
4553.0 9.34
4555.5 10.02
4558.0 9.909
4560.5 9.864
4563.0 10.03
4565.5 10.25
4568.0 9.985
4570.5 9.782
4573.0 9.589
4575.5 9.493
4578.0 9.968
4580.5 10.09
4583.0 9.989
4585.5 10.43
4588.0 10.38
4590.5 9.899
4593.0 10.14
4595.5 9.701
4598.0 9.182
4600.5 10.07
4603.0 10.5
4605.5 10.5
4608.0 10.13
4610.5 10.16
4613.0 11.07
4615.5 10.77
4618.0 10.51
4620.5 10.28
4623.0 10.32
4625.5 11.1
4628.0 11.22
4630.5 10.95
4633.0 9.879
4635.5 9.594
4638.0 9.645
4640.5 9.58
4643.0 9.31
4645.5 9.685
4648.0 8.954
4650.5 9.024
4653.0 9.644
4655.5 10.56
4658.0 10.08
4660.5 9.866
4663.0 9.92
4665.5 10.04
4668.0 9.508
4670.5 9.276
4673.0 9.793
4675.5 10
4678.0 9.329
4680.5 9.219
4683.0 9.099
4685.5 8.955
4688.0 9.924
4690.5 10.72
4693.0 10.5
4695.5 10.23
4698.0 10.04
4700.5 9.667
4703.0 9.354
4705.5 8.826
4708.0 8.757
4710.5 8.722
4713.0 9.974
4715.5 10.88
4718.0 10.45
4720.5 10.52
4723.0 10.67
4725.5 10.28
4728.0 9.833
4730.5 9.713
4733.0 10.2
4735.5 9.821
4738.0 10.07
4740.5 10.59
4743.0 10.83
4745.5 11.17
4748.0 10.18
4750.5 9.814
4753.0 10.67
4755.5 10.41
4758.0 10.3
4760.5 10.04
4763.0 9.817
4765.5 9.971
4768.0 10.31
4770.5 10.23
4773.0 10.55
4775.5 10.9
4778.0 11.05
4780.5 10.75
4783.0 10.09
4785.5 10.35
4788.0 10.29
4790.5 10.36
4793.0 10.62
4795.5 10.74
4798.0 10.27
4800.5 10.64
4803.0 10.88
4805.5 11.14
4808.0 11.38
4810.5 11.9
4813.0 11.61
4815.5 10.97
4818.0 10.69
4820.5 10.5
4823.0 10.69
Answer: 1.6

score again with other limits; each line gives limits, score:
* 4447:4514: 3.3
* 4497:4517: 0.7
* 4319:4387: 3.1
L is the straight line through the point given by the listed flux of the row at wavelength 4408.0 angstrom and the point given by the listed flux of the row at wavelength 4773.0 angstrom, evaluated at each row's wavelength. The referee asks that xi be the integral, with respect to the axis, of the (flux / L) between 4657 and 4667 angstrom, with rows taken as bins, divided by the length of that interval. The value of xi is 1.01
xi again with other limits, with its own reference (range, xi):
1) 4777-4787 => 0.99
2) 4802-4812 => 1.05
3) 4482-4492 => 1.06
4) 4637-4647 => 0.98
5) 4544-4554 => 0.97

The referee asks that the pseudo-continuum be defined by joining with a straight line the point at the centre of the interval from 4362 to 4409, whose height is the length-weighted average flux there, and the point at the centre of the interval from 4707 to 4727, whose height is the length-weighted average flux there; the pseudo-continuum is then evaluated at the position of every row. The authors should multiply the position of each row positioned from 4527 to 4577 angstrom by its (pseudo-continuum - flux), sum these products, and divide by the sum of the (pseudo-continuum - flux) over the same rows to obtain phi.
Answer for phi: 4559.8 angstrom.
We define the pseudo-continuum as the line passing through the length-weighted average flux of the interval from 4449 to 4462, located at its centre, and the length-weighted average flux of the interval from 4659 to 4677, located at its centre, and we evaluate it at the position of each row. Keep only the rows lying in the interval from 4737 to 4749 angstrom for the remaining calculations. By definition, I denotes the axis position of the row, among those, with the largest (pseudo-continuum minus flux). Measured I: 4738.0 angstrom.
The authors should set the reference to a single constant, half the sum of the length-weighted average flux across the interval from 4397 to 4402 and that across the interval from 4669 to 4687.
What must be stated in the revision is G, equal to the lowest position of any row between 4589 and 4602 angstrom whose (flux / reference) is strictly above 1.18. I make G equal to 4593.0 angstrom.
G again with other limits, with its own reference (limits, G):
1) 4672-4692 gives 4690.5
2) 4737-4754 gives 4738.0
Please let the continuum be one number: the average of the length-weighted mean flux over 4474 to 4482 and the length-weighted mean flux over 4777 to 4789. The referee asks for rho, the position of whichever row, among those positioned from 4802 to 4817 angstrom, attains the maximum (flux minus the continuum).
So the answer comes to 4810.5 angstrom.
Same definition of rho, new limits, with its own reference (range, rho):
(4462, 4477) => 4475.5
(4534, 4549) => 4540.5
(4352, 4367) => 4360.5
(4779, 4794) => 4780.5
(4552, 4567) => 4565.5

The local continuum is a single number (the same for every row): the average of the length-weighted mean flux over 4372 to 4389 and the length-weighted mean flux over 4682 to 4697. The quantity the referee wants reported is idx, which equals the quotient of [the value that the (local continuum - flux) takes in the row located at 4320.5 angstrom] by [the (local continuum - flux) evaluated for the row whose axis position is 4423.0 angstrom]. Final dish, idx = -2.4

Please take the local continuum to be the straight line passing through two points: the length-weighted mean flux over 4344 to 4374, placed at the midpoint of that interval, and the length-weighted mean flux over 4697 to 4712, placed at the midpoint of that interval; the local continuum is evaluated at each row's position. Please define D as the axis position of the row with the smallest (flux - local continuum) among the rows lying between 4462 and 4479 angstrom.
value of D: 4468.0 angstrom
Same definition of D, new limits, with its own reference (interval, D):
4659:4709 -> 4708.0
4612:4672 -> 4648.0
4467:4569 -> 4468.0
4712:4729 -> 4728.0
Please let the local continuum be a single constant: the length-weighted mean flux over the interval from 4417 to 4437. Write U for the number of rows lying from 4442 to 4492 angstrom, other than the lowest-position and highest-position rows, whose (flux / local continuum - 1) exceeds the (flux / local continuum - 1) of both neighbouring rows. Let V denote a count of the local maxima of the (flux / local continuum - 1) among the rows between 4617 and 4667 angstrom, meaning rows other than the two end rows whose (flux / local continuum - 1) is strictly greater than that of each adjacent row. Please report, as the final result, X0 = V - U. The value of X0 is 1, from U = 3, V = 4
